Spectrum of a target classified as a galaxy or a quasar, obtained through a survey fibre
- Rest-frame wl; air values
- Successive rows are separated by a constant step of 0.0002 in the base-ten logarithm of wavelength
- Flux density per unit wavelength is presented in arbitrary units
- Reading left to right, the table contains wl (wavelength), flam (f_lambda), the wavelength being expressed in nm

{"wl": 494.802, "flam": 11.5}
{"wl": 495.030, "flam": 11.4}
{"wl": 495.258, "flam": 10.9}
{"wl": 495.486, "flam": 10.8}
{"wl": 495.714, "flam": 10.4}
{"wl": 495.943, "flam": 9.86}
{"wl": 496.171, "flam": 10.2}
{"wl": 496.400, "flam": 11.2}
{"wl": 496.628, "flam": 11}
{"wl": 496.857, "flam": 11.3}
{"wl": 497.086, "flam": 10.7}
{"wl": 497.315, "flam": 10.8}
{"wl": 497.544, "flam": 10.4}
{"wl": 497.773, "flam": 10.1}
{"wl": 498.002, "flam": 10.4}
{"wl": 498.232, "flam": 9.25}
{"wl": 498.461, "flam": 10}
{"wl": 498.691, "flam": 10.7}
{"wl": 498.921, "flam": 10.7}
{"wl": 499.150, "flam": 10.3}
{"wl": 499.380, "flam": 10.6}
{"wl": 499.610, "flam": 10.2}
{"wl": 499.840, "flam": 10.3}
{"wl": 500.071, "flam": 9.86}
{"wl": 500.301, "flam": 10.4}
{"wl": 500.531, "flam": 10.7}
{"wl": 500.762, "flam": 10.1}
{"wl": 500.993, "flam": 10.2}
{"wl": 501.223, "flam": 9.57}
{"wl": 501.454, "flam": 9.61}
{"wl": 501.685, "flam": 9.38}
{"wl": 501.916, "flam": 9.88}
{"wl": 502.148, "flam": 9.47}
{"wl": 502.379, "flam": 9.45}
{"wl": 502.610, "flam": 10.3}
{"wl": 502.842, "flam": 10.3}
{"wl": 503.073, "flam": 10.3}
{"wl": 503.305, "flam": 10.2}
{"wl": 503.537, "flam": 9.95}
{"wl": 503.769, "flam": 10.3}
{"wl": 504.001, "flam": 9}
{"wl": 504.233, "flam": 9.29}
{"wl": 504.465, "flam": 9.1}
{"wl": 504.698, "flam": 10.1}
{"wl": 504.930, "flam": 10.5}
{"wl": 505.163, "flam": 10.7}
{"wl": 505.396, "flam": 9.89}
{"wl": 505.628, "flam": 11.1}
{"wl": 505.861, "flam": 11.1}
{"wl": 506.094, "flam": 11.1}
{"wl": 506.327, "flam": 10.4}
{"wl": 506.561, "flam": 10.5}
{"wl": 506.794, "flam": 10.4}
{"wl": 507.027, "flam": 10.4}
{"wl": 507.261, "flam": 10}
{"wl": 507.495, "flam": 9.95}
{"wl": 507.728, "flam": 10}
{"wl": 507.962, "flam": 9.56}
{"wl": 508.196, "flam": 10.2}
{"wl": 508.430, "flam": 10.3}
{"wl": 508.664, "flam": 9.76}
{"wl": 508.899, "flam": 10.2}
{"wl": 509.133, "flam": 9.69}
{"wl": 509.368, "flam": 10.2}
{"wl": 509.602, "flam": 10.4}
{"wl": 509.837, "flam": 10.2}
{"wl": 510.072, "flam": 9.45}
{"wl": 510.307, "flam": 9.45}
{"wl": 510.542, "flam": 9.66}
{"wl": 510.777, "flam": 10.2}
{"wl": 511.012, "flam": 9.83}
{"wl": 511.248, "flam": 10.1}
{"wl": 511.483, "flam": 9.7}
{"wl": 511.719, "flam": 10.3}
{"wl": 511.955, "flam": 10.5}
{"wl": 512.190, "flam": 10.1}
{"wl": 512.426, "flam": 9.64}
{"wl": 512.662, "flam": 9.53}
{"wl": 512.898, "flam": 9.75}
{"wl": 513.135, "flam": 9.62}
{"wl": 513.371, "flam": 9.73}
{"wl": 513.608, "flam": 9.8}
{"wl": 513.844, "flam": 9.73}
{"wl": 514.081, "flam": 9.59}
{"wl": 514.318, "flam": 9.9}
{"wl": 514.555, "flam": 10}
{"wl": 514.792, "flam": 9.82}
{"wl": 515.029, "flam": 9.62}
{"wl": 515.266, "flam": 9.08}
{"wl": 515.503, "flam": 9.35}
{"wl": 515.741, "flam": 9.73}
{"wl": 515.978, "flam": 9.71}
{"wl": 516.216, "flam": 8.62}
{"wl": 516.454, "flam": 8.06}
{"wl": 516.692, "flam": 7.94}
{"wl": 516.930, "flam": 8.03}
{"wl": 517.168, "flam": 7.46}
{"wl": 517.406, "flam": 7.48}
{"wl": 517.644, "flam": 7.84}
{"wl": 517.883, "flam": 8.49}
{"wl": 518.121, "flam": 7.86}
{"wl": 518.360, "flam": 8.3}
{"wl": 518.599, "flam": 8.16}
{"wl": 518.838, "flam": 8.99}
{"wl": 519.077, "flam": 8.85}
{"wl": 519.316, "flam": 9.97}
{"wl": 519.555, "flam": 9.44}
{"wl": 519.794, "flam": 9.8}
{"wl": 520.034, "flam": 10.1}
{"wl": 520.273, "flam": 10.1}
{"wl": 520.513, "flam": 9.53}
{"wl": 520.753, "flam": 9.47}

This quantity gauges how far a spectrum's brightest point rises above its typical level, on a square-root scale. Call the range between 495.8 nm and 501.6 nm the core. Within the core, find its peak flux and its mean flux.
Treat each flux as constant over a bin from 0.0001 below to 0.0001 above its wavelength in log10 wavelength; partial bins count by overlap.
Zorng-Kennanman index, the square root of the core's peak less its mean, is 0.98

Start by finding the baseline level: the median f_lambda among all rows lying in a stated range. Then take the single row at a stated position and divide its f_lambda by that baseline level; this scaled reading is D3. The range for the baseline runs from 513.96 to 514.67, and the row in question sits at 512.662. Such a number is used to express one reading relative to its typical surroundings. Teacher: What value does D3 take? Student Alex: 0.96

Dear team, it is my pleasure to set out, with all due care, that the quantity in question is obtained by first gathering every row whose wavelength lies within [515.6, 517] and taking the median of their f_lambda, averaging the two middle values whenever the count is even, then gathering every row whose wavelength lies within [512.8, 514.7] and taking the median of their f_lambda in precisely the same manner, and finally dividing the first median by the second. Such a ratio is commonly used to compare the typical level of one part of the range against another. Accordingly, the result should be 0.86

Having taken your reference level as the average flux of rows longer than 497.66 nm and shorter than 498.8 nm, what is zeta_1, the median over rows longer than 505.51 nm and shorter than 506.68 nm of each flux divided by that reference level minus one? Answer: 0.10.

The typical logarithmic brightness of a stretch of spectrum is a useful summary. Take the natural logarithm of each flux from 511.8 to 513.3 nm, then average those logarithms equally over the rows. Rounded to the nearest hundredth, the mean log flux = 2.29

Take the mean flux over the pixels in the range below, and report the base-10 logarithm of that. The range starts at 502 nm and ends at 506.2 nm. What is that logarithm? 1.005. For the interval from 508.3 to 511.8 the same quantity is 0.998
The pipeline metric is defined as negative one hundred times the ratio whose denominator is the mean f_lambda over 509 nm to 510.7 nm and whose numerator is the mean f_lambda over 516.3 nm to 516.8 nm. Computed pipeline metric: -81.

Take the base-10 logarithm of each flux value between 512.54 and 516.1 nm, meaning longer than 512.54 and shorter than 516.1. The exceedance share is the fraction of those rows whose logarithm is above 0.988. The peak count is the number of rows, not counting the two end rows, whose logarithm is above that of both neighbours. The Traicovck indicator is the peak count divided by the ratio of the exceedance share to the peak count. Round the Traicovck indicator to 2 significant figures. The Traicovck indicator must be 30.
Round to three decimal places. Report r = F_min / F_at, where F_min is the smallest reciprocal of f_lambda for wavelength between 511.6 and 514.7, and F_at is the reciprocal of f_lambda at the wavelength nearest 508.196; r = 0.971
